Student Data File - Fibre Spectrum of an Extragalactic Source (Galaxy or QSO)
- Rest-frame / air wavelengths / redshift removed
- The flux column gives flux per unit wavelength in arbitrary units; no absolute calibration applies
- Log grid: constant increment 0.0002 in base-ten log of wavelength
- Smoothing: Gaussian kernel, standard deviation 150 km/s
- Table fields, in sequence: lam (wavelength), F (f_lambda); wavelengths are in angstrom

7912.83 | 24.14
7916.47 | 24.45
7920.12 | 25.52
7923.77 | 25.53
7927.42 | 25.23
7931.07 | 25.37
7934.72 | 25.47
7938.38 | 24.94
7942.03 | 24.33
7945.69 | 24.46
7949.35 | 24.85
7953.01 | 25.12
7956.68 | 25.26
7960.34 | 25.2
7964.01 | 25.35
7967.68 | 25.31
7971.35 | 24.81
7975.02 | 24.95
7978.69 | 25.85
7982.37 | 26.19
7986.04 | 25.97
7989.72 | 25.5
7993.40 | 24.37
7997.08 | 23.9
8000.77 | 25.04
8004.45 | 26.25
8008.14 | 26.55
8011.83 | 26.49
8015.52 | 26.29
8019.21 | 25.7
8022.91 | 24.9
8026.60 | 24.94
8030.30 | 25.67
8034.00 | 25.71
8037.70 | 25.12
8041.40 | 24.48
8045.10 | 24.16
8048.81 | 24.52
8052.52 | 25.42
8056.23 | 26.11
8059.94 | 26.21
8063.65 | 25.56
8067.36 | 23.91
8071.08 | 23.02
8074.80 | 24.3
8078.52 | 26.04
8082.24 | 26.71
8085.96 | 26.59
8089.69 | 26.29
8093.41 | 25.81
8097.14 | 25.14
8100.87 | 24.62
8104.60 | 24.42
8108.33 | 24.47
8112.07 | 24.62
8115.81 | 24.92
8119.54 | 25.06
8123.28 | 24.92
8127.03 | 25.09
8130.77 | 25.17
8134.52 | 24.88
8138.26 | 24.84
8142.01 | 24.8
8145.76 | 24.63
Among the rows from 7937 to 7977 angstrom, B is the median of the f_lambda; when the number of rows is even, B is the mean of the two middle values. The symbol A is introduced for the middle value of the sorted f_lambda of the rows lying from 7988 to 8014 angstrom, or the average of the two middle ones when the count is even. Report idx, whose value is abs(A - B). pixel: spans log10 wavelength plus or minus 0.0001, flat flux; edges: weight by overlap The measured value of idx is 0.55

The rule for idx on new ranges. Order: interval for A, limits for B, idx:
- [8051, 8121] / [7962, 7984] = 0.19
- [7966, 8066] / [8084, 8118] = 0.58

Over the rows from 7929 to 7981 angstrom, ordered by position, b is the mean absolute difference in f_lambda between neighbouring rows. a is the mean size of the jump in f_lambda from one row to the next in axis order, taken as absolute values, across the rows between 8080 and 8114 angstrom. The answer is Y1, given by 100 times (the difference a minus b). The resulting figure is 1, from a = 0.31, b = 0.30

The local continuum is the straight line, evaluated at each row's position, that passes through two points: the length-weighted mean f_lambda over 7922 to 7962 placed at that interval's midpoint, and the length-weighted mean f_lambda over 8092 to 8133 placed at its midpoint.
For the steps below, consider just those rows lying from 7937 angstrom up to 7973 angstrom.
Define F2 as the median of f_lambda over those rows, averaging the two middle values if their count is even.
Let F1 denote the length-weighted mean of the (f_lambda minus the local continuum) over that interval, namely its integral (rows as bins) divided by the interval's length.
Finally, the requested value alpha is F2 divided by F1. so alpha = -265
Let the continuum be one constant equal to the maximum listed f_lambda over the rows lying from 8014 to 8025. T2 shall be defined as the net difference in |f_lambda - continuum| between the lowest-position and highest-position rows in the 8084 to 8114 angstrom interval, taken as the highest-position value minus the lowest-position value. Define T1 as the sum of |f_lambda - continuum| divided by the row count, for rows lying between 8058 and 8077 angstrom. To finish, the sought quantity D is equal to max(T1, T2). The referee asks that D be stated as 1.69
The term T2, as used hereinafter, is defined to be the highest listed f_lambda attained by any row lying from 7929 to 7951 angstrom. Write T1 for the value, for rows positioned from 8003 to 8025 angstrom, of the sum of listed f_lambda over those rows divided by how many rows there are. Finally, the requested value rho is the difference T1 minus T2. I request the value 0.6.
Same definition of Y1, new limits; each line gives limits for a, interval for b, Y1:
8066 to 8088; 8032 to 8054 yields 38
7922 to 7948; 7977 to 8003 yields -33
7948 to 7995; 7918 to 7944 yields 8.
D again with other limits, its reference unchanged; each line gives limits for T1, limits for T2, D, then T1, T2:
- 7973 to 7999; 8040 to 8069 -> 1.04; 1.04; 0.6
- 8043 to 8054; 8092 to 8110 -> 1.59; 1.59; 1.3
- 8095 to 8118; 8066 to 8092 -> 1.59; 1.59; -2.4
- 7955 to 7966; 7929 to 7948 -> 1.02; 1.02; 0.9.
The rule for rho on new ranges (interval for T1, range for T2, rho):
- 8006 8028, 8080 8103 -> -0.9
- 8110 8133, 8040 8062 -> -1.2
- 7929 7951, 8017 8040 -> -0.8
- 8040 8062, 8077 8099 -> -1.6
